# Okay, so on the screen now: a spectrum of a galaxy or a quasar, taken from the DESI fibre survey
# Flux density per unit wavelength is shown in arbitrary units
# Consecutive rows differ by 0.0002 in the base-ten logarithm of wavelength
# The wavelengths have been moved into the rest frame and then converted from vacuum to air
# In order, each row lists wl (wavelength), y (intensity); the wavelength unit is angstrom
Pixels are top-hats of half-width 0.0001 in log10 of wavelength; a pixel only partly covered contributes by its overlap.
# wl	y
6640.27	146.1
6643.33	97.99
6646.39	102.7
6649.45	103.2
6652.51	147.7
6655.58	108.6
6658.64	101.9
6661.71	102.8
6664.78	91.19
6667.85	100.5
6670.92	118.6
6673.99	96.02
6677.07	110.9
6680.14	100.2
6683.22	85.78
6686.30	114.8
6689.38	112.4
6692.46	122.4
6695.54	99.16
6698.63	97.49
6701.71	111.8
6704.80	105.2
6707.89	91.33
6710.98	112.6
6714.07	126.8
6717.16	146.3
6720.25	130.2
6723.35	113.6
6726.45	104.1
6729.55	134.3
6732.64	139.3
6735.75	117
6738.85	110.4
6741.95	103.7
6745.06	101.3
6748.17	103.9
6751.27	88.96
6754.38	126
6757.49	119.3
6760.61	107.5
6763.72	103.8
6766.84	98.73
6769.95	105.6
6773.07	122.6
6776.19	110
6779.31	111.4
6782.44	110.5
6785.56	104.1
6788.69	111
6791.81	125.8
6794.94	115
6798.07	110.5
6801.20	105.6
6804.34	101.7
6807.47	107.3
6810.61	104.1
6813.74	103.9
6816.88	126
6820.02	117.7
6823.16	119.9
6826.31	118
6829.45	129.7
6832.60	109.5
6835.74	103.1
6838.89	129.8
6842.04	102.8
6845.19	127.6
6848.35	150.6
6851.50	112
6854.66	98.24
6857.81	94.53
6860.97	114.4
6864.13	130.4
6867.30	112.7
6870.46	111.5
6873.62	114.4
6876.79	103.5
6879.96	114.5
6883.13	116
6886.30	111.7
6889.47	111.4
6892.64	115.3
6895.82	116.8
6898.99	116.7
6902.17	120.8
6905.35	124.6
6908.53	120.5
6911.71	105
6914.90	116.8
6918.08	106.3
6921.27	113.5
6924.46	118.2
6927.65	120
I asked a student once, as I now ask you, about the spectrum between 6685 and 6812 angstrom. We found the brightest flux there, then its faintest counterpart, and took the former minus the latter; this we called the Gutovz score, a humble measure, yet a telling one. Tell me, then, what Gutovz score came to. 57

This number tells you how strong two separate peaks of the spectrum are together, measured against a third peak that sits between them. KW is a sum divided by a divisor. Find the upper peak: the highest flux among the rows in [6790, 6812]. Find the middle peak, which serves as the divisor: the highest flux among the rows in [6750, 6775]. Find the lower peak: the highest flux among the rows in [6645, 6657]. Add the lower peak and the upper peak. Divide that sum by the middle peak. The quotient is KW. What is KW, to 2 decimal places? 2.17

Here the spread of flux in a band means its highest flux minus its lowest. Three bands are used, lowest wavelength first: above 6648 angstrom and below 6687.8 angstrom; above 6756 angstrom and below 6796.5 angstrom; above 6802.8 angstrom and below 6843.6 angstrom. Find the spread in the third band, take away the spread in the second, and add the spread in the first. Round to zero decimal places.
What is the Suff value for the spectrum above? 63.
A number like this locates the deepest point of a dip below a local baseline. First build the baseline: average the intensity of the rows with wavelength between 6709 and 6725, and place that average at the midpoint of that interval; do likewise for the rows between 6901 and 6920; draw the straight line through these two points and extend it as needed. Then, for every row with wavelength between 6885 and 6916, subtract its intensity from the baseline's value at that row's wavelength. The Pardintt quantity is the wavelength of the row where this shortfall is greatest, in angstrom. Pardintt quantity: 6911.71 angstrom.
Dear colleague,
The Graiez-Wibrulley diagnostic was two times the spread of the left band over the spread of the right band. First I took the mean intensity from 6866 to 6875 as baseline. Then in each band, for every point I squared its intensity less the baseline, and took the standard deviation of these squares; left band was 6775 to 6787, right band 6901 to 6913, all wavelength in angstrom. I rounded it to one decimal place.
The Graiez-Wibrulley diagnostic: 1.9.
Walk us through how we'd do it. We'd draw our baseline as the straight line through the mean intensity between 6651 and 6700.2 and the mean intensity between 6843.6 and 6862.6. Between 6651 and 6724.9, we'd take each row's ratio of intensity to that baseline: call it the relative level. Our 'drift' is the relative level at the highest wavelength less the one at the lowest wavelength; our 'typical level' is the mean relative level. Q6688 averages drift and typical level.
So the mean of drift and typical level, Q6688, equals 0.33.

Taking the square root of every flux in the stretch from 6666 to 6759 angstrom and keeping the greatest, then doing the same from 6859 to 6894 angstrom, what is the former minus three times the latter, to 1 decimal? -22.2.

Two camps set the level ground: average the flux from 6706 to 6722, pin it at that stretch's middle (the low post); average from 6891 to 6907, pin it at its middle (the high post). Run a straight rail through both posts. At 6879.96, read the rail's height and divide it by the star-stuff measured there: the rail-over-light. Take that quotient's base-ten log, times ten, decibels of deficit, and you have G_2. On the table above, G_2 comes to 0.17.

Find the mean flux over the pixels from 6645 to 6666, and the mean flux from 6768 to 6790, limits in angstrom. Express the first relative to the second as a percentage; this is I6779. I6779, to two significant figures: 98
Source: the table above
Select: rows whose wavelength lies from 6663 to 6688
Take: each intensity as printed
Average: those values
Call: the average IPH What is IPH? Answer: 102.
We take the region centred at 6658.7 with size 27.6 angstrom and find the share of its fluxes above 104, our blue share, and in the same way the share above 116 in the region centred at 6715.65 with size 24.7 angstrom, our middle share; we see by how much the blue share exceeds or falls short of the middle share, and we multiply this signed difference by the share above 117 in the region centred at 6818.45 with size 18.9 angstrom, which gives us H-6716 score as -0.03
